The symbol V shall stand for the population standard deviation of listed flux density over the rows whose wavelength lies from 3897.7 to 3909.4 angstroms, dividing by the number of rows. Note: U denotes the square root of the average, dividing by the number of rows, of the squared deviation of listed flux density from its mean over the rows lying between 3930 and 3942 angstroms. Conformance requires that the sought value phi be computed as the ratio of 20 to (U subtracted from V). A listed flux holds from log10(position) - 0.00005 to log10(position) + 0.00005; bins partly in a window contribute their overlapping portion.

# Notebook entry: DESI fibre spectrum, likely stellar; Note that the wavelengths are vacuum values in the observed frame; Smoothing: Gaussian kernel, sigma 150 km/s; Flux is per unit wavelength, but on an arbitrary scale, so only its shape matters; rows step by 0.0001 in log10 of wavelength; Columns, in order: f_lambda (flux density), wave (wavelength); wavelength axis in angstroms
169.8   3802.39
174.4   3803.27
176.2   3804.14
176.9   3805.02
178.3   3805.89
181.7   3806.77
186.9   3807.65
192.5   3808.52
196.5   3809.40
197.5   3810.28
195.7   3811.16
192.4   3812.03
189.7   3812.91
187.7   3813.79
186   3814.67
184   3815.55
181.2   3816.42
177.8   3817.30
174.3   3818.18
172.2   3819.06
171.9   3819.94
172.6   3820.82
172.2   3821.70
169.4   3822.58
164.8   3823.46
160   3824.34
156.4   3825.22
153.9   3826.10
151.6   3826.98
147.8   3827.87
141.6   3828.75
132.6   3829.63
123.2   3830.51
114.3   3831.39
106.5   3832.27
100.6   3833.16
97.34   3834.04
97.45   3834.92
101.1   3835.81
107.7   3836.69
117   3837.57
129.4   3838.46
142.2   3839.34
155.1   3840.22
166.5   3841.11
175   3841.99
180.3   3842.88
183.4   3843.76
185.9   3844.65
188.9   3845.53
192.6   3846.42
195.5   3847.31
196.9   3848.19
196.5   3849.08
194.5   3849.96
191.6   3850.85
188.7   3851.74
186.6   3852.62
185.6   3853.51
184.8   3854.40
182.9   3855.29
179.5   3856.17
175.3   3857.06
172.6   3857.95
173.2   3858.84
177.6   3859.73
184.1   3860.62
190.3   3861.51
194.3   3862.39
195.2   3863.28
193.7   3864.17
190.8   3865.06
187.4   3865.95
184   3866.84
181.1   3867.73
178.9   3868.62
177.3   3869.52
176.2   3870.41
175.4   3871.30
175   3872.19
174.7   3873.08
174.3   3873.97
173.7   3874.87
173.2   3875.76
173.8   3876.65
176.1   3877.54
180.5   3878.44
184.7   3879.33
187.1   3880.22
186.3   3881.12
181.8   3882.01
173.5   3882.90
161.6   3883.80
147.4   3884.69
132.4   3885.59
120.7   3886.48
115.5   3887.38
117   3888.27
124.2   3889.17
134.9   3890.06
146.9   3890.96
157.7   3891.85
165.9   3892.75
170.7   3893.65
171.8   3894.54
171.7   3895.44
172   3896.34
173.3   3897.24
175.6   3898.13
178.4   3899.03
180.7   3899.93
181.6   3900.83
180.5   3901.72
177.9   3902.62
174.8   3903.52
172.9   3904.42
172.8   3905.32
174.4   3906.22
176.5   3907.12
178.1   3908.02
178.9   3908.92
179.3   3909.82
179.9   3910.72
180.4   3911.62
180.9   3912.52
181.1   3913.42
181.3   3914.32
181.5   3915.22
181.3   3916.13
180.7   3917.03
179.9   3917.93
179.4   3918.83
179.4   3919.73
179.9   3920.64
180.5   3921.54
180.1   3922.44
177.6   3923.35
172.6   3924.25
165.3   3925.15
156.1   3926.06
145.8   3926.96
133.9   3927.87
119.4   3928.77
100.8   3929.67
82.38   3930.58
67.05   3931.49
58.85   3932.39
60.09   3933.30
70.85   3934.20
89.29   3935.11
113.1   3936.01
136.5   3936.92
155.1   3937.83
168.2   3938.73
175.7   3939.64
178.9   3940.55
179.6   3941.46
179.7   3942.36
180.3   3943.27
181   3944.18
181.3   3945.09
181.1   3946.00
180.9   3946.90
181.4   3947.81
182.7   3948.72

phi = 0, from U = 47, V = 2.8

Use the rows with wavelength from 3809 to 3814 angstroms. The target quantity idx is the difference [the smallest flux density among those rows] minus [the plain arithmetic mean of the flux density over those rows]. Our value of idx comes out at -6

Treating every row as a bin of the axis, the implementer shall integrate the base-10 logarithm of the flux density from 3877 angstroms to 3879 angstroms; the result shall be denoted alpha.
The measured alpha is 4.5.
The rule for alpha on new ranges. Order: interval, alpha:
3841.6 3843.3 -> 3.8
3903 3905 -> 4.5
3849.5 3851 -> 3.4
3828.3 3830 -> 3.6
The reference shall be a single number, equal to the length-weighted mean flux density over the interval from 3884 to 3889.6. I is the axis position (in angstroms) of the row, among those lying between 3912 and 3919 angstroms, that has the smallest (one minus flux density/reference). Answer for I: 3915.22 angstroms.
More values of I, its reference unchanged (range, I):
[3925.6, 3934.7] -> 3926.06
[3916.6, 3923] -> 3917.03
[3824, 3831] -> 3824.34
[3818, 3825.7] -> 3818.18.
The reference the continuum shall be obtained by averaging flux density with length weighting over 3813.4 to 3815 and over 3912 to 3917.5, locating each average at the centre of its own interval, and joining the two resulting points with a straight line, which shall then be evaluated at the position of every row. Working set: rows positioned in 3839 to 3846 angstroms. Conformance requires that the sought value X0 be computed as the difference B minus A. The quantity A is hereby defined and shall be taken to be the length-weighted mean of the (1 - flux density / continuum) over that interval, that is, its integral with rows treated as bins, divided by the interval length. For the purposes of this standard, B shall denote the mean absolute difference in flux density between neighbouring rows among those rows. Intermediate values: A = 0.07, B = 7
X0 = 6.6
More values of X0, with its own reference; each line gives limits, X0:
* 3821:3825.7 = 3.8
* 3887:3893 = 8.1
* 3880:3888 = 8.8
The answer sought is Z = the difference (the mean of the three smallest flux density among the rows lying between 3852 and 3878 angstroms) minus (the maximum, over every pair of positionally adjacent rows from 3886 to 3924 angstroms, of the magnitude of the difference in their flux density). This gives 161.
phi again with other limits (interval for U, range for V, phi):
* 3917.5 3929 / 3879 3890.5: 3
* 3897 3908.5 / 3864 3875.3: 6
